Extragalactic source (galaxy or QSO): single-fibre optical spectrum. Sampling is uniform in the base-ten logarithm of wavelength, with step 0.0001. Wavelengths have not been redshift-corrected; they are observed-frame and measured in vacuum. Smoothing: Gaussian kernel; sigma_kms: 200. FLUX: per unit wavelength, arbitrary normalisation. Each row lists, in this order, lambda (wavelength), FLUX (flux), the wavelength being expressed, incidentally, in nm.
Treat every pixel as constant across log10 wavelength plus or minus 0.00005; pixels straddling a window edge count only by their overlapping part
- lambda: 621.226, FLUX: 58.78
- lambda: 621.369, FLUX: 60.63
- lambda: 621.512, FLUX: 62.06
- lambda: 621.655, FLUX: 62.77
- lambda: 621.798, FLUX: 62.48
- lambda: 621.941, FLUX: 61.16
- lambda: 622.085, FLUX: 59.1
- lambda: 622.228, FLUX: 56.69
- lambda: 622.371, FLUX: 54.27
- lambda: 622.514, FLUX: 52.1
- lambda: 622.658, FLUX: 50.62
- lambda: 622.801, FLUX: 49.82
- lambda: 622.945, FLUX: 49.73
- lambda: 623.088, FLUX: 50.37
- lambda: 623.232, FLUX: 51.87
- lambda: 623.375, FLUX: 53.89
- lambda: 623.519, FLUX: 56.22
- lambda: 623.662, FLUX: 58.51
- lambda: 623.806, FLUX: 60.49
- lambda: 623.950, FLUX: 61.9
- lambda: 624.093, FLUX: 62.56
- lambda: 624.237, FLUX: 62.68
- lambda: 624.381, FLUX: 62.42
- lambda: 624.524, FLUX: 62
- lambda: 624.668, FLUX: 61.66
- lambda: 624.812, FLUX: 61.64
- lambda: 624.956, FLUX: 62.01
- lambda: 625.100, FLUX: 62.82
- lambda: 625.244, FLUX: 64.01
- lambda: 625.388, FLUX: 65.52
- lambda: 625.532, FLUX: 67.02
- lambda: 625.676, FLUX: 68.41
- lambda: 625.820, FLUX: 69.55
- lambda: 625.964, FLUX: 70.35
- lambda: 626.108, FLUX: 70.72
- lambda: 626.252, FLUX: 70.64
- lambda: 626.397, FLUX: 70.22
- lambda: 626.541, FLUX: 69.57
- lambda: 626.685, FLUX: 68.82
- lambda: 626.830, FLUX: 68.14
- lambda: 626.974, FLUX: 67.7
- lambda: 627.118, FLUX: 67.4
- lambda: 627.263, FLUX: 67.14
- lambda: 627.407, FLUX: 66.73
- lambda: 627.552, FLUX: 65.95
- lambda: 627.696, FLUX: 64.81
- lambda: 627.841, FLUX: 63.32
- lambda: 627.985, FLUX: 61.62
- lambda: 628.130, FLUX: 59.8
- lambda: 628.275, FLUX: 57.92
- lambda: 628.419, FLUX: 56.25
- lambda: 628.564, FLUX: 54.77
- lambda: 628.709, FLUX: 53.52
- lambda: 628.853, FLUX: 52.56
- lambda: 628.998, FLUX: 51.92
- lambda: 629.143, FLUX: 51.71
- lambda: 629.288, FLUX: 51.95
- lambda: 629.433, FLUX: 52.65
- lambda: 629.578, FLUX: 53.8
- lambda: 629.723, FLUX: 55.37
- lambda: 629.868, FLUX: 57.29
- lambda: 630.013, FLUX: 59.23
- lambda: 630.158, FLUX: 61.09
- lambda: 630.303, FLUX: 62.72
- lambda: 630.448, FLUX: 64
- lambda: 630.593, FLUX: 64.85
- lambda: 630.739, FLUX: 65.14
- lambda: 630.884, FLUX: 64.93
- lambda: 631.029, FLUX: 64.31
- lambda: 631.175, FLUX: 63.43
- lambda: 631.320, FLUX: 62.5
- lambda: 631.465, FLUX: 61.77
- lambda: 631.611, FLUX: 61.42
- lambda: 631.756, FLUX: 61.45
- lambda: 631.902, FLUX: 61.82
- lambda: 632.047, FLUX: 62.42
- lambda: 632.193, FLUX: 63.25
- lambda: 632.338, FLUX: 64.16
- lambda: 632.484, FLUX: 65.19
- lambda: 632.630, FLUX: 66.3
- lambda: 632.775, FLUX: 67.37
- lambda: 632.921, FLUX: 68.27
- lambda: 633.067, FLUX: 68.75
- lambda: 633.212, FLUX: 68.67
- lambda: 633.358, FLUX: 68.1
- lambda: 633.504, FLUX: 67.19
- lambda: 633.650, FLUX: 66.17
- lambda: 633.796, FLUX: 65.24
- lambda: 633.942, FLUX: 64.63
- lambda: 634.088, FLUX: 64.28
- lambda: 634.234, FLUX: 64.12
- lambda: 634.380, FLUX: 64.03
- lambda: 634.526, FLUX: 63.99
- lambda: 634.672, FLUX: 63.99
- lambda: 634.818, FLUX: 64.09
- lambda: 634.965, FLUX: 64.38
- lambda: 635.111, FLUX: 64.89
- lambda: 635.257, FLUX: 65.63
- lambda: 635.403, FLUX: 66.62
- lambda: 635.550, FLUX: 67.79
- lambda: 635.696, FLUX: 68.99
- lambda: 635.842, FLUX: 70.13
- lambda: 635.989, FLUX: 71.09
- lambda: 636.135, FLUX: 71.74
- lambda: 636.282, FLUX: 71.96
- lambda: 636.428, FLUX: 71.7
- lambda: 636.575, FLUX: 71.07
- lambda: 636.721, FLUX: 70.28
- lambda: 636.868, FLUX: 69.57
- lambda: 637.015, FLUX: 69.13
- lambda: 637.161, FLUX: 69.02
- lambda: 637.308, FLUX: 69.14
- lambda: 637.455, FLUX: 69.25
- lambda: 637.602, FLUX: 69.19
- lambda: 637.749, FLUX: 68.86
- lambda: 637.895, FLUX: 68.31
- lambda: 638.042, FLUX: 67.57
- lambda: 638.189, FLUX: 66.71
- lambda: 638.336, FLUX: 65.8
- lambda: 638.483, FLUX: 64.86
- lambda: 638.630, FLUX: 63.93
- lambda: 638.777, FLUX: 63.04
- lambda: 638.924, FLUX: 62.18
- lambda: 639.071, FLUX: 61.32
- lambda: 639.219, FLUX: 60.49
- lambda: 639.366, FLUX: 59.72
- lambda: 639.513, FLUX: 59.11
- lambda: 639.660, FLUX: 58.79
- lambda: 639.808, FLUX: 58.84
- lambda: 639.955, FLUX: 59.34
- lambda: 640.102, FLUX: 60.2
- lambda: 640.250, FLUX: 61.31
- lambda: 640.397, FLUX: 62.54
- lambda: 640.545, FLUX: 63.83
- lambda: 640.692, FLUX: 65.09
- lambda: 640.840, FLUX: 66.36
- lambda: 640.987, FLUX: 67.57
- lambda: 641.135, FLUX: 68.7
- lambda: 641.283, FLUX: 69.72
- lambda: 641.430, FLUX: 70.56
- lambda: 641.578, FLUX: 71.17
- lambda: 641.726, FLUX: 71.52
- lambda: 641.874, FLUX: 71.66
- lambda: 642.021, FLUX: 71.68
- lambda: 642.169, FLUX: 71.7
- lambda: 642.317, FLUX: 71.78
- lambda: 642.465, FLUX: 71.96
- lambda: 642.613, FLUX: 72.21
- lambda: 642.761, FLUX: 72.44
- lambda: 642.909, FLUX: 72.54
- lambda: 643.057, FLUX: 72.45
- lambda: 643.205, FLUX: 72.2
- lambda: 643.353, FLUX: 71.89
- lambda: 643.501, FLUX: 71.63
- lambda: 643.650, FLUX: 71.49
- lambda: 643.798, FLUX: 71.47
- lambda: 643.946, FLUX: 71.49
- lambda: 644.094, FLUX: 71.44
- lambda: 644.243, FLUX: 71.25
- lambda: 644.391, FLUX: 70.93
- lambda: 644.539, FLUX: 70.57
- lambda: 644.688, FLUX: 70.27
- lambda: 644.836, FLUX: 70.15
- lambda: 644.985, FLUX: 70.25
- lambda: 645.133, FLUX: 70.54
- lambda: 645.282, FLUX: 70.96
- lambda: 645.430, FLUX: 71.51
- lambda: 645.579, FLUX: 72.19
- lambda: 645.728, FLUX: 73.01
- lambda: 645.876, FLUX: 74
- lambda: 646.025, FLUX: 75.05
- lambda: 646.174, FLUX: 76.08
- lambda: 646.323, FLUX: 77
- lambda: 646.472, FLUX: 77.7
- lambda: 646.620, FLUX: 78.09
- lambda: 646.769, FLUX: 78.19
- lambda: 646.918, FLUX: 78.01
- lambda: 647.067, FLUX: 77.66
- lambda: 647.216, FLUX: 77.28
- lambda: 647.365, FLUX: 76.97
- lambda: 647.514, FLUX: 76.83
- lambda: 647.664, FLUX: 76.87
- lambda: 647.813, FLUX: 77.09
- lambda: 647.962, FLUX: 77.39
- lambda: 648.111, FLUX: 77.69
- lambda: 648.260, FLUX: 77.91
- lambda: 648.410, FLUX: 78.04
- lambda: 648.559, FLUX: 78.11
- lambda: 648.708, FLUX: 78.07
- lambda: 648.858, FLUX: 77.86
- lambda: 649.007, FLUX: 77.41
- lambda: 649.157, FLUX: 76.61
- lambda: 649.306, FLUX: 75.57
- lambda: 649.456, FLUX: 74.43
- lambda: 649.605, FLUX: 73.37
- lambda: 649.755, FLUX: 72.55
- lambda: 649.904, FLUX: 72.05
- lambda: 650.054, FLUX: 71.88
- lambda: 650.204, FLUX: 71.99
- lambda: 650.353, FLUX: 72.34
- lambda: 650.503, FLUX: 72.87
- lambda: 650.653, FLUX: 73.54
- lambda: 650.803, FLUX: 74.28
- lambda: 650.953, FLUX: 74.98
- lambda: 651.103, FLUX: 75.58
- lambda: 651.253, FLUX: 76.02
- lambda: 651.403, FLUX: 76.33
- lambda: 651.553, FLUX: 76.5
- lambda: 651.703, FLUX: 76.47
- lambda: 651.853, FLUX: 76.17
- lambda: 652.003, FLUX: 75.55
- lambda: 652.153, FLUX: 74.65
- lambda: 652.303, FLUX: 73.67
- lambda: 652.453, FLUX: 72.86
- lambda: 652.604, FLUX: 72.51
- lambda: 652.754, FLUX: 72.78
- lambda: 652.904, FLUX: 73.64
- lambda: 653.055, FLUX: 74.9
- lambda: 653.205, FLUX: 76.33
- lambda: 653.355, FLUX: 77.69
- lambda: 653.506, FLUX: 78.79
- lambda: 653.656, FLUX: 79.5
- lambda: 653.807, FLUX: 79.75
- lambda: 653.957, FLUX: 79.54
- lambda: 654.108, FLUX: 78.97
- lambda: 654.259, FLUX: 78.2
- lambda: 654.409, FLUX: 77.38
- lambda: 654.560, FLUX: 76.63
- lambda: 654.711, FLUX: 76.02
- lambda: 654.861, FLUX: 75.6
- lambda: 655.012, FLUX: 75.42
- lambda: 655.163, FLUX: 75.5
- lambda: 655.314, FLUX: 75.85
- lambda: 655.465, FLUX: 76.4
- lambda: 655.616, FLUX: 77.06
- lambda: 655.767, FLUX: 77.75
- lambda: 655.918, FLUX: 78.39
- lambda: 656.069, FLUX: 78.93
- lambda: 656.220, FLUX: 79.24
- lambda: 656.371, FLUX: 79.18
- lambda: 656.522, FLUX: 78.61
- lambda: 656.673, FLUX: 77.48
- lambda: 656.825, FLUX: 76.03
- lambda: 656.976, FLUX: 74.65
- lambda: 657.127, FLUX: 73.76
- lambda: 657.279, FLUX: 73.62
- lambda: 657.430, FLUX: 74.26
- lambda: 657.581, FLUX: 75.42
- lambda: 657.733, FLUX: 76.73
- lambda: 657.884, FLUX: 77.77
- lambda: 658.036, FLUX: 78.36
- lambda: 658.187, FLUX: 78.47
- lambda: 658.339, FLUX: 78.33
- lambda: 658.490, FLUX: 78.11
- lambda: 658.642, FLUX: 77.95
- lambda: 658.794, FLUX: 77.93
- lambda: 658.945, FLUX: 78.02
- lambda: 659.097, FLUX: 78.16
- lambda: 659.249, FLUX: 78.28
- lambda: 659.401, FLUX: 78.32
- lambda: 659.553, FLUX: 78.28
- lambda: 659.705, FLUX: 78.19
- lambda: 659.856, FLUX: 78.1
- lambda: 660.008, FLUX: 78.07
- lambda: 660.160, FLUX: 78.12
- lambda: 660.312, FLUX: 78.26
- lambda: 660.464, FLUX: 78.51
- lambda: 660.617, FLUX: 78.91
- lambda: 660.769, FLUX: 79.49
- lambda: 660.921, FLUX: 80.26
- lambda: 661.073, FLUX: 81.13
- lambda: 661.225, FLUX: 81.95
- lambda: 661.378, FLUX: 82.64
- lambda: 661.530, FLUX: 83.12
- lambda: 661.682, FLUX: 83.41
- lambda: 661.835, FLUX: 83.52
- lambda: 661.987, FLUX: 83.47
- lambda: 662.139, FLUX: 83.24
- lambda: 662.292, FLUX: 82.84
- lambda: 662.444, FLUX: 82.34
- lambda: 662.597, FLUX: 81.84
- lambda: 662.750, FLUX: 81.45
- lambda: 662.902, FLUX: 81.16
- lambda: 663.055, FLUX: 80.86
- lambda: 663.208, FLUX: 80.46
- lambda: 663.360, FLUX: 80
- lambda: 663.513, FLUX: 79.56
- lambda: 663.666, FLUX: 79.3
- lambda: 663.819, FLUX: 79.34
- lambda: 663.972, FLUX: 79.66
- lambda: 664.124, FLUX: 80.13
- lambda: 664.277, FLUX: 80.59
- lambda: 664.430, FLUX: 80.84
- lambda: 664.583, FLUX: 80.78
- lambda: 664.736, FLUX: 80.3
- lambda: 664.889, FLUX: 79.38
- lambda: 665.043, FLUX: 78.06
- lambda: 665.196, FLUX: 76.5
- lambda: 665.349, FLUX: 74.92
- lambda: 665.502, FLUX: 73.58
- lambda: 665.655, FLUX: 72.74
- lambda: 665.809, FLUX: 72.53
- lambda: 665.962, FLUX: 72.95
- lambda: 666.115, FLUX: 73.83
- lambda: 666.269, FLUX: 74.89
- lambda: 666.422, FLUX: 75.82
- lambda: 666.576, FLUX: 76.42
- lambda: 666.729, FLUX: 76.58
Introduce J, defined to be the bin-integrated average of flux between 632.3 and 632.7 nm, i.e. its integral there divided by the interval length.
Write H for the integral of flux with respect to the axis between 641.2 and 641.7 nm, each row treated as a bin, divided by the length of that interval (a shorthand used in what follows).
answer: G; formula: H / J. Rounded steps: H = 71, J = 65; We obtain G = 1.1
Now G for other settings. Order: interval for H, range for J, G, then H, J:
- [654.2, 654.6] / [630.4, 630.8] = 1.2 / 78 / 65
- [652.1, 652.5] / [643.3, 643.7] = 1.0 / 74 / 72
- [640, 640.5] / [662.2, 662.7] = 0.7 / 61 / 82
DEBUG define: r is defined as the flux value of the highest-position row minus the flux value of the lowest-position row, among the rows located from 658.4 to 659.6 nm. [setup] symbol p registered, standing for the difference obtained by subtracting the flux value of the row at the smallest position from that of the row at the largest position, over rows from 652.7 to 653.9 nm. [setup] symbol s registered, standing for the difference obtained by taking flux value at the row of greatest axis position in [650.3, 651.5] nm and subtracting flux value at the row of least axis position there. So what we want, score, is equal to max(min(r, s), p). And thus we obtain 7.0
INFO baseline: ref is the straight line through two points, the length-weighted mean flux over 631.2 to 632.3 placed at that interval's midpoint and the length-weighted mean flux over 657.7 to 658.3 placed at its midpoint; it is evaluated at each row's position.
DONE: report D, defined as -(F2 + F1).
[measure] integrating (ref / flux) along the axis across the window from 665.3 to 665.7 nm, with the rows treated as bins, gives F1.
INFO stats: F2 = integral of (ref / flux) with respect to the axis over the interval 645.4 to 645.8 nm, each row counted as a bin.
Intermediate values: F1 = 0.45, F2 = 0.389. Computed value -0.837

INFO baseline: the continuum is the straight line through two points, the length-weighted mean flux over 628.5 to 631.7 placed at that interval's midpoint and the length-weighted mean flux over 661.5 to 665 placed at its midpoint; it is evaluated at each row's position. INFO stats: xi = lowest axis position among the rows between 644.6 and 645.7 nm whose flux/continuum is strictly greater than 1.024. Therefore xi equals 644.688 nm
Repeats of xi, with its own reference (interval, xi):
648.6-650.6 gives 648.708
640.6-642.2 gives 641.135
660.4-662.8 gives 661.225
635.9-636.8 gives 635.989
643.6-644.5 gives 643.650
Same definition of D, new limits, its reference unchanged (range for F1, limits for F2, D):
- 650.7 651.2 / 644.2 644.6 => -0.886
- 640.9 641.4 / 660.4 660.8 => -0.896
